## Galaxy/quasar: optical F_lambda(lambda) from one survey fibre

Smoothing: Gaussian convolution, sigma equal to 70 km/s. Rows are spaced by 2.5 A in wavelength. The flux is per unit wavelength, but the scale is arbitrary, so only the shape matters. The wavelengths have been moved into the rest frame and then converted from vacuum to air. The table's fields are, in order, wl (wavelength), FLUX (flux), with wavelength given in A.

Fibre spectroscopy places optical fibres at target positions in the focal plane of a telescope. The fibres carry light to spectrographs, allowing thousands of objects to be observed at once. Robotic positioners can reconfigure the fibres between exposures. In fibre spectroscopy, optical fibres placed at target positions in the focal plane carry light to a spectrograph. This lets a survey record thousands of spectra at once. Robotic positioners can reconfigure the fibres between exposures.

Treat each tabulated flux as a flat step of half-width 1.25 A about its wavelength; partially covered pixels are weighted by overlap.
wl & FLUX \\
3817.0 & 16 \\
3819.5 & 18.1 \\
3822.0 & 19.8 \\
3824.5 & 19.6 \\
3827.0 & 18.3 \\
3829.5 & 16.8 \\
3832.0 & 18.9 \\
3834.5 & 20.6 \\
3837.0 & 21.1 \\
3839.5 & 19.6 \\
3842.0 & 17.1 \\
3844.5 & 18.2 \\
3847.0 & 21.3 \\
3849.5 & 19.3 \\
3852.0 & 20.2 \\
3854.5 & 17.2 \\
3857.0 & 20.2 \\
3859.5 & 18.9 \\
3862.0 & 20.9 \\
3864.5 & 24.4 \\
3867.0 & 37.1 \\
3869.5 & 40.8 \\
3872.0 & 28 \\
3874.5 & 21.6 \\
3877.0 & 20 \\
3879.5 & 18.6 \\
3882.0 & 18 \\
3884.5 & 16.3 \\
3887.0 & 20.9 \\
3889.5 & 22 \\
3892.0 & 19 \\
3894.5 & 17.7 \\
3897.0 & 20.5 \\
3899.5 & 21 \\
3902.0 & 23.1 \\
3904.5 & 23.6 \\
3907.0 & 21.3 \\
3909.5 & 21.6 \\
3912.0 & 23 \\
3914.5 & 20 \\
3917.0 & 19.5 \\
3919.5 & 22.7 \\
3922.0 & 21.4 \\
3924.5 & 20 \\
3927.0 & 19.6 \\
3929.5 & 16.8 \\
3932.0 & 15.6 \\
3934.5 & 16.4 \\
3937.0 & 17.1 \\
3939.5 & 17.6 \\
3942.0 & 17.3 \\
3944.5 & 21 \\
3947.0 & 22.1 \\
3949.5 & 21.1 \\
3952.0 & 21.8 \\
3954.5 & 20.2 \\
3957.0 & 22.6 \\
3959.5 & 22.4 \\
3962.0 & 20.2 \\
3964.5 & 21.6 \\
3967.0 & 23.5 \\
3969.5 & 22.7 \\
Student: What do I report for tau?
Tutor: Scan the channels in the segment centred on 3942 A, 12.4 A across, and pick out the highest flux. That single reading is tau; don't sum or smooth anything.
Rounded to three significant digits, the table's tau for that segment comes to 22.1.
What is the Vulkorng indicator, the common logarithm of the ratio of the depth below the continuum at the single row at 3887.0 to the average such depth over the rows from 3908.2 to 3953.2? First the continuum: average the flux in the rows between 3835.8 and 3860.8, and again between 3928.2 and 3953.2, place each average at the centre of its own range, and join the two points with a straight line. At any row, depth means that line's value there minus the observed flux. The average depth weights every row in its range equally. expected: 0.29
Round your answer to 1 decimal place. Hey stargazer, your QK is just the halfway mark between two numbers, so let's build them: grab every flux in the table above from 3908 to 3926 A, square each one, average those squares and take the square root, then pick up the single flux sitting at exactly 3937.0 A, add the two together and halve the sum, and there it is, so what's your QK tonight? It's 19.2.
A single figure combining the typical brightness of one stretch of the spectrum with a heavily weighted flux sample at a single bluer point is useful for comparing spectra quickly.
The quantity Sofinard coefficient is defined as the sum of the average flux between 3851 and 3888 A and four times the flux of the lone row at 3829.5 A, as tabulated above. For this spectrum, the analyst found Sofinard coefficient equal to 90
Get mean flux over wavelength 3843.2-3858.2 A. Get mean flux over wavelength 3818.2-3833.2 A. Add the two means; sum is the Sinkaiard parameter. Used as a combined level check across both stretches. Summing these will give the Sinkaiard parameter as 38.0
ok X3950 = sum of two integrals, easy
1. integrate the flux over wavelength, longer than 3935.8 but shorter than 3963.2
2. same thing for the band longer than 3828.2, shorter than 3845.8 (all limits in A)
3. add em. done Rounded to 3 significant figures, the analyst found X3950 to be 889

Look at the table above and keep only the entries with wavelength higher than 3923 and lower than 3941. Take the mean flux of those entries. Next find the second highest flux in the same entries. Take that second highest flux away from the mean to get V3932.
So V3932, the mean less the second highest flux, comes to -2.0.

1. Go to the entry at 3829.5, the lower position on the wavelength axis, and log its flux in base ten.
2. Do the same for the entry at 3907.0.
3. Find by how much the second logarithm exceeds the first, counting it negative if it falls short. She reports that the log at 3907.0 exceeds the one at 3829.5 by 0.10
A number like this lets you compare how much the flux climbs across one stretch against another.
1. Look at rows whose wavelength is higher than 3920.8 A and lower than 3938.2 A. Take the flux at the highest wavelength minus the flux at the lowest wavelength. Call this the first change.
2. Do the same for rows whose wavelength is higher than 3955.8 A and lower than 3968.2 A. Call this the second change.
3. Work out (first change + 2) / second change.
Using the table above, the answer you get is -2.6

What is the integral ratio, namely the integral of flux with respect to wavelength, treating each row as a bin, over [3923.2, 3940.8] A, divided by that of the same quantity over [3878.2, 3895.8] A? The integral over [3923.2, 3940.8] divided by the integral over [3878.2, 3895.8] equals 0.93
